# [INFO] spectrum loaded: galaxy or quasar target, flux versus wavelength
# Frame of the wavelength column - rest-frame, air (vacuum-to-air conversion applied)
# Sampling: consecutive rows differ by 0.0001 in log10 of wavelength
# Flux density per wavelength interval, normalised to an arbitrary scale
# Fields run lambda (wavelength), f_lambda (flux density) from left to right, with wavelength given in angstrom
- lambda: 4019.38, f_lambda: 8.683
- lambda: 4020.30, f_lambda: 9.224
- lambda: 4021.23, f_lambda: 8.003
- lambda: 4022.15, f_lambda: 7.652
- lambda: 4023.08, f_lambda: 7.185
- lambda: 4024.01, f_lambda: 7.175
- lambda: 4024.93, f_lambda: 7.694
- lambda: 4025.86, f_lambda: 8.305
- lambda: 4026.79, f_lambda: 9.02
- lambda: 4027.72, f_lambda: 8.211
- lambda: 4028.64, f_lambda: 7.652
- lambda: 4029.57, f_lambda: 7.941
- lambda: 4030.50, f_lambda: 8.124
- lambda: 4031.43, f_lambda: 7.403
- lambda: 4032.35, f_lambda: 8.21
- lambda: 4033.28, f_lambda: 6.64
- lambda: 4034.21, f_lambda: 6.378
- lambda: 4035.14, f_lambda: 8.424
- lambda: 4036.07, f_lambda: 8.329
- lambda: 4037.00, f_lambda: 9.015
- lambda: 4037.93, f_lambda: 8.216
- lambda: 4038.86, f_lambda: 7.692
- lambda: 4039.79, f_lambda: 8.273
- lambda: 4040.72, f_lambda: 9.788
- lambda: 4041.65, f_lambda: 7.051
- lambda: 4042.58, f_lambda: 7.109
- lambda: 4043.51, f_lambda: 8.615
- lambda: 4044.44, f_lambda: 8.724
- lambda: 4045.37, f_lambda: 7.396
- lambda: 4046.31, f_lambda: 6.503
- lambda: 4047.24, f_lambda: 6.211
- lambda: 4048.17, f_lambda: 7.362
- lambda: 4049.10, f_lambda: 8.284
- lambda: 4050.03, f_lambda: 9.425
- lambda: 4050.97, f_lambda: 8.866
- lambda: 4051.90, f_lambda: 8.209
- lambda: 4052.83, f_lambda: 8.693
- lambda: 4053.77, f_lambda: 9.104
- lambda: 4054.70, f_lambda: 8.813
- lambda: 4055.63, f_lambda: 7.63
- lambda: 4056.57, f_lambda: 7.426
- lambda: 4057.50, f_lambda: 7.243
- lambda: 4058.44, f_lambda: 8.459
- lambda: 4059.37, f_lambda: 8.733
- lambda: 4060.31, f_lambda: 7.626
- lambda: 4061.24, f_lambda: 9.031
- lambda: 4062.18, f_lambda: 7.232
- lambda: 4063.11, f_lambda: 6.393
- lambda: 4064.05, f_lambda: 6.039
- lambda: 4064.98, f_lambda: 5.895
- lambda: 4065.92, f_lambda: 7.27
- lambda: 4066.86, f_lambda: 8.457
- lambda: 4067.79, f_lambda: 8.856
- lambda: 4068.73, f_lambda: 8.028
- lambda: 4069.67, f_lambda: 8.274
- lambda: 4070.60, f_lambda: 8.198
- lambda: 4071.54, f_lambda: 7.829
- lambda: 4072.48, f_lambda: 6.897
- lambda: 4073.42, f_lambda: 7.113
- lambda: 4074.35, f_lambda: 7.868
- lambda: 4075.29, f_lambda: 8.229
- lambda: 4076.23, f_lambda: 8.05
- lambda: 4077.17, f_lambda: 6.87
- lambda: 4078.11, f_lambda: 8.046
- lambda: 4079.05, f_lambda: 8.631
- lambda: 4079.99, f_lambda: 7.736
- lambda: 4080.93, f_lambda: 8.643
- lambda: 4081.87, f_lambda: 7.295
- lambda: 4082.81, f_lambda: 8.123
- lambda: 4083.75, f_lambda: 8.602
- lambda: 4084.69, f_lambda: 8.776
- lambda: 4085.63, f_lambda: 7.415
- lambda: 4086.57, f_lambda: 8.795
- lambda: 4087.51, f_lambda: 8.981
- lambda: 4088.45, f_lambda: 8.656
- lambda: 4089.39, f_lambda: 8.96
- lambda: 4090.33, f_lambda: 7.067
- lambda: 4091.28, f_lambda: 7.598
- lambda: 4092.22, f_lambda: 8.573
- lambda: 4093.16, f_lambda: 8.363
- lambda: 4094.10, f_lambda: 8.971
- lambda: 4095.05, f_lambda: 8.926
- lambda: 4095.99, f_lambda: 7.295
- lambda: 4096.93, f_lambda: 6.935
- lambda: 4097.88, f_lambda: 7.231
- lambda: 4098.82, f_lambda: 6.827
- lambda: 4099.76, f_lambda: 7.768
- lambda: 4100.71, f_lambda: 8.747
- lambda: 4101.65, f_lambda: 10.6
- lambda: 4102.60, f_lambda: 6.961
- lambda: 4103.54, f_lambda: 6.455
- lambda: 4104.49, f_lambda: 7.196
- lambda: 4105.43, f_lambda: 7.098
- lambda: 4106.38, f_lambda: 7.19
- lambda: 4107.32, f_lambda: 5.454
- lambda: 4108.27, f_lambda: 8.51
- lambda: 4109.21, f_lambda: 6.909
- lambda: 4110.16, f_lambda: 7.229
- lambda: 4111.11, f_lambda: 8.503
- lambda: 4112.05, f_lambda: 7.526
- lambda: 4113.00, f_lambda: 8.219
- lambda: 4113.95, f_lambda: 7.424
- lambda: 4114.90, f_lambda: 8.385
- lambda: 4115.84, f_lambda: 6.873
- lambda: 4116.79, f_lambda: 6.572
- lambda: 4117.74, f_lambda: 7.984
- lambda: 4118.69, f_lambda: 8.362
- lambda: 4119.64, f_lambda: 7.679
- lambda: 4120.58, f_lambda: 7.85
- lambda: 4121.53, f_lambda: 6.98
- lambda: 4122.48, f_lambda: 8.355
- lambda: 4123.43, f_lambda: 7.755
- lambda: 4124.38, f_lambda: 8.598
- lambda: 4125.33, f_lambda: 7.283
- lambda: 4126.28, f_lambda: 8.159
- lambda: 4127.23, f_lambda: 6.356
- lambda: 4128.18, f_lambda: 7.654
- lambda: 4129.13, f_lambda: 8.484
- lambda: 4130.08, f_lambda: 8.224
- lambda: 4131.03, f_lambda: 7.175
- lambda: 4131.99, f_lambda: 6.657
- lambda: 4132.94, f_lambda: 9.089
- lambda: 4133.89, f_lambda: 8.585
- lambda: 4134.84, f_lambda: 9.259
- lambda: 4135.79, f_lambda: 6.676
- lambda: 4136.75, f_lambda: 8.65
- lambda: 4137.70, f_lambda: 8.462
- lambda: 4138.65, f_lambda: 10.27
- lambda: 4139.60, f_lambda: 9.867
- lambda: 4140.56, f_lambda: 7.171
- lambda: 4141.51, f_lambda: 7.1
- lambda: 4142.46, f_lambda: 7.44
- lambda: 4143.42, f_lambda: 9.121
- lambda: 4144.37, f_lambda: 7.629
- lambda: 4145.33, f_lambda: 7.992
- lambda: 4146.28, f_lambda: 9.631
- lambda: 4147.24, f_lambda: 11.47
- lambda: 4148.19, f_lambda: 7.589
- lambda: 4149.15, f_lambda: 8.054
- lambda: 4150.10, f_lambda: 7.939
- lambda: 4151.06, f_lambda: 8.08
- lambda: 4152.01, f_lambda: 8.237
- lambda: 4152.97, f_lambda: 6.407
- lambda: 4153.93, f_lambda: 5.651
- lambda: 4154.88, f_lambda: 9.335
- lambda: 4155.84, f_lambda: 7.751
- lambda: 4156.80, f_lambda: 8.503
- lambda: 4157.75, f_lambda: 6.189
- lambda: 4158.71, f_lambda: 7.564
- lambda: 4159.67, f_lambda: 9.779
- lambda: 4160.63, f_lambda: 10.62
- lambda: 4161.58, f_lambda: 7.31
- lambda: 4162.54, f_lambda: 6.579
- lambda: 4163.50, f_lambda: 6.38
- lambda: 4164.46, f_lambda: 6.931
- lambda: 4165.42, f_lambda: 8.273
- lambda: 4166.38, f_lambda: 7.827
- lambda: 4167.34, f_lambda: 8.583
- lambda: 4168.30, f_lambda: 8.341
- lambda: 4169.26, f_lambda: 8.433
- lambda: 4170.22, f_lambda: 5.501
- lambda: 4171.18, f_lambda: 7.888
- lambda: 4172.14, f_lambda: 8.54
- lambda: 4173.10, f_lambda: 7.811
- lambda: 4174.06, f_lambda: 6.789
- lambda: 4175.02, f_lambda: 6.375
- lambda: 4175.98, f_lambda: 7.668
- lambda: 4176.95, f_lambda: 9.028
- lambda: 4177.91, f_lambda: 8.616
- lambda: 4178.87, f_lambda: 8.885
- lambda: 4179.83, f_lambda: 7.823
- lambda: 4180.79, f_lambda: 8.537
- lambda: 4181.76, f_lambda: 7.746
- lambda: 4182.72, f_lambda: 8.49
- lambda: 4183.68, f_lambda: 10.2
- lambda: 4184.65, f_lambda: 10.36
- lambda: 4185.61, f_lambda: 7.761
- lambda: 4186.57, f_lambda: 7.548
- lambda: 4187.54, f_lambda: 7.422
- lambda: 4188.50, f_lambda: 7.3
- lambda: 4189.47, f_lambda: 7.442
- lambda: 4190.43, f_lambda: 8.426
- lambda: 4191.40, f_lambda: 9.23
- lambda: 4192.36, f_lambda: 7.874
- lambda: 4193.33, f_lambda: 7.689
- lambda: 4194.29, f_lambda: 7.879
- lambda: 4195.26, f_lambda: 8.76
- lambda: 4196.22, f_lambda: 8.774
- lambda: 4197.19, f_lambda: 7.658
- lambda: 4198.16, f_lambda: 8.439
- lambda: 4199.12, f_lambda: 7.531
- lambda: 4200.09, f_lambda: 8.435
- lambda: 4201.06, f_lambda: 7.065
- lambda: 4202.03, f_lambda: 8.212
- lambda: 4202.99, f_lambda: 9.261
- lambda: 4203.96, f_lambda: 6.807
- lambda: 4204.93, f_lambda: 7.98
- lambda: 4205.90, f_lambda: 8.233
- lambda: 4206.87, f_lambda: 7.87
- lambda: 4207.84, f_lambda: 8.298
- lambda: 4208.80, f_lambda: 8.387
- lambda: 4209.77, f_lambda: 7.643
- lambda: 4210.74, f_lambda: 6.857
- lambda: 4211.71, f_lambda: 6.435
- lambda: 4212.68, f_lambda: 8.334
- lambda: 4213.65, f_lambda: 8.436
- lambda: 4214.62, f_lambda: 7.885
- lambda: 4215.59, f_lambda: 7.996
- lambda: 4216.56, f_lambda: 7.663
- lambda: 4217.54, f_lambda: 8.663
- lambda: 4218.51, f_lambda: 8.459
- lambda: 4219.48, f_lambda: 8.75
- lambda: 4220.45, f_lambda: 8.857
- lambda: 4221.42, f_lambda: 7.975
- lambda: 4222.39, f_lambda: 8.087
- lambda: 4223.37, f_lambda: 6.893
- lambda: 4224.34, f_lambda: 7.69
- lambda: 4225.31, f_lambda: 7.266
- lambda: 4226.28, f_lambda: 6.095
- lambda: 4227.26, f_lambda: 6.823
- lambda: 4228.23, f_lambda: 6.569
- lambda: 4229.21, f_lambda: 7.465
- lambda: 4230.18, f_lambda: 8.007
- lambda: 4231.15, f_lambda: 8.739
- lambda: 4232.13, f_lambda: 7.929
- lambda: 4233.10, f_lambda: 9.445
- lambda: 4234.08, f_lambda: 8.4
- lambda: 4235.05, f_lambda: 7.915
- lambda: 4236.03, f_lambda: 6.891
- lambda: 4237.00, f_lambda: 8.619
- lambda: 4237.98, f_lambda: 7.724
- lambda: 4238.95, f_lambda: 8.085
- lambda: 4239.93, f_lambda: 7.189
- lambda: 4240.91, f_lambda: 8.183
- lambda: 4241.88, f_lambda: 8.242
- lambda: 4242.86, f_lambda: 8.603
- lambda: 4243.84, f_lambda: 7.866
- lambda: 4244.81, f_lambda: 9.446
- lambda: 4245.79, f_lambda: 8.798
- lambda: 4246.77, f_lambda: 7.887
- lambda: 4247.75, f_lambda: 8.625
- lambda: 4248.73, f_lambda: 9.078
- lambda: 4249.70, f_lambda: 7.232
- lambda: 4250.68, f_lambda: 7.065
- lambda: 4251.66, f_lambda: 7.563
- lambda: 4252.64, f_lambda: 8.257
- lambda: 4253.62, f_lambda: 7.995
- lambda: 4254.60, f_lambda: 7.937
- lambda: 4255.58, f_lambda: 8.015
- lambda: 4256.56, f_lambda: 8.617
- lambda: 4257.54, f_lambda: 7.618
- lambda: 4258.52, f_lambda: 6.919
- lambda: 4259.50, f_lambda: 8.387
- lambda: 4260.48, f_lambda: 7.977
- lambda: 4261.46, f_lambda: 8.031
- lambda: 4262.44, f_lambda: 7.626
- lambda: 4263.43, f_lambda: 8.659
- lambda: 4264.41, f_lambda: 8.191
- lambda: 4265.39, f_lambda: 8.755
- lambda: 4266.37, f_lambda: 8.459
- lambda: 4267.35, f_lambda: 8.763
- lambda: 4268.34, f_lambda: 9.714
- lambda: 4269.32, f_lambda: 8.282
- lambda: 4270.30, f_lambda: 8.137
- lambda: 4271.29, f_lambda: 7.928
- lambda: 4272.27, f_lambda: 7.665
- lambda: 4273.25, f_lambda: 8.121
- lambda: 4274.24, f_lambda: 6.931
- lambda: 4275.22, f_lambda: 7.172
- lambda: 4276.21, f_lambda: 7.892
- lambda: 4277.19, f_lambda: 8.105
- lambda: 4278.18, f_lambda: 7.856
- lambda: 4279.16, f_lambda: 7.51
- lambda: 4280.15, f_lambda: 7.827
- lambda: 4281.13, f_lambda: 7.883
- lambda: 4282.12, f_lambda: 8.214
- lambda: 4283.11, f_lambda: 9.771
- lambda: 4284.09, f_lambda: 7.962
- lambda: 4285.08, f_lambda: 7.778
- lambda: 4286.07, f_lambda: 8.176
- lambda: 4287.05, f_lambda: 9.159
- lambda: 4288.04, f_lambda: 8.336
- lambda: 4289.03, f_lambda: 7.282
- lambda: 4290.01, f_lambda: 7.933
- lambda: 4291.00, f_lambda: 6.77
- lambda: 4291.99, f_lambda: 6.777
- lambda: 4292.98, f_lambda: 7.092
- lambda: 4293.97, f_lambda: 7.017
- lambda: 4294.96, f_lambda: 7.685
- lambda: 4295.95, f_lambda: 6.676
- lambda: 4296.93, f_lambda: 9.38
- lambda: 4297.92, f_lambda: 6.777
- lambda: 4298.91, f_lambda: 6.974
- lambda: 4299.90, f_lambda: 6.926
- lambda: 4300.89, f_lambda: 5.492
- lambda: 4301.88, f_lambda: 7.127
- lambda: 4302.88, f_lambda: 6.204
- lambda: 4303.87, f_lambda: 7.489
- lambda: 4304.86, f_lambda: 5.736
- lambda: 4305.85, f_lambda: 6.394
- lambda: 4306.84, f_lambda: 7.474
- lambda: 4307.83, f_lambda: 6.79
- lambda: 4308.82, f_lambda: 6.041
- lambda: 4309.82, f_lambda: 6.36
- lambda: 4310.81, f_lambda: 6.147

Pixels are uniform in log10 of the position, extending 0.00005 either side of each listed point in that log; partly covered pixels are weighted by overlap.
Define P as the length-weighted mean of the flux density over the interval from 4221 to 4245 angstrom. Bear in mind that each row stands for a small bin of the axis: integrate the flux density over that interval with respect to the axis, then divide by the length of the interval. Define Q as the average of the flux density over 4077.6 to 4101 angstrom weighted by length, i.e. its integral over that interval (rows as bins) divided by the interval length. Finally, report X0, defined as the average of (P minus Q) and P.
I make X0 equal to 3.77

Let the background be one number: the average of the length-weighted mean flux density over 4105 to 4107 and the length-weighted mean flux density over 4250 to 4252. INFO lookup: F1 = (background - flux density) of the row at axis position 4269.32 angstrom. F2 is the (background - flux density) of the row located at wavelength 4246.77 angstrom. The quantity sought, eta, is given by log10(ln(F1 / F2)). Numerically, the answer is -0.4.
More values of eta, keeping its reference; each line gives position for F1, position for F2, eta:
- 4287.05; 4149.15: -0.1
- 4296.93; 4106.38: 0.6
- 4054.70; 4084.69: -1.6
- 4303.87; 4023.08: 0.4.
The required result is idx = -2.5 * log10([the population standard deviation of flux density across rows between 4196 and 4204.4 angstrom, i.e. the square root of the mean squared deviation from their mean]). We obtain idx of 0.29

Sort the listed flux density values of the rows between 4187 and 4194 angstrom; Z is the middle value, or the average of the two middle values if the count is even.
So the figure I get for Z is 7.7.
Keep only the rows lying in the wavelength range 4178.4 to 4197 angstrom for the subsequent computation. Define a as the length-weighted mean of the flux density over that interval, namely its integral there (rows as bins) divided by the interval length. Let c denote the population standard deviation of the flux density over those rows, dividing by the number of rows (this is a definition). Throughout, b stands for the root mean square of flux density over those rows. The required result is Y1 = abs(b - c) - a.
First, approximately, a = 8.31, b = 8.37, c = 0.87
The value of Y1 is -0.81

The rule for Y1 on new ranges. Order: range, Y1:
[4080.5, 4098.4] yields -0.69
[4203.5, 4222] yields -0.63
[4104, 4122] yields -0.72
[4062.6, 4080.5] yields -0.80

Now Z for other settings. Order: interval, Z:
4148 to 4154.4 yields 7.9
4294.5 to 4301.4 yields 6.9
